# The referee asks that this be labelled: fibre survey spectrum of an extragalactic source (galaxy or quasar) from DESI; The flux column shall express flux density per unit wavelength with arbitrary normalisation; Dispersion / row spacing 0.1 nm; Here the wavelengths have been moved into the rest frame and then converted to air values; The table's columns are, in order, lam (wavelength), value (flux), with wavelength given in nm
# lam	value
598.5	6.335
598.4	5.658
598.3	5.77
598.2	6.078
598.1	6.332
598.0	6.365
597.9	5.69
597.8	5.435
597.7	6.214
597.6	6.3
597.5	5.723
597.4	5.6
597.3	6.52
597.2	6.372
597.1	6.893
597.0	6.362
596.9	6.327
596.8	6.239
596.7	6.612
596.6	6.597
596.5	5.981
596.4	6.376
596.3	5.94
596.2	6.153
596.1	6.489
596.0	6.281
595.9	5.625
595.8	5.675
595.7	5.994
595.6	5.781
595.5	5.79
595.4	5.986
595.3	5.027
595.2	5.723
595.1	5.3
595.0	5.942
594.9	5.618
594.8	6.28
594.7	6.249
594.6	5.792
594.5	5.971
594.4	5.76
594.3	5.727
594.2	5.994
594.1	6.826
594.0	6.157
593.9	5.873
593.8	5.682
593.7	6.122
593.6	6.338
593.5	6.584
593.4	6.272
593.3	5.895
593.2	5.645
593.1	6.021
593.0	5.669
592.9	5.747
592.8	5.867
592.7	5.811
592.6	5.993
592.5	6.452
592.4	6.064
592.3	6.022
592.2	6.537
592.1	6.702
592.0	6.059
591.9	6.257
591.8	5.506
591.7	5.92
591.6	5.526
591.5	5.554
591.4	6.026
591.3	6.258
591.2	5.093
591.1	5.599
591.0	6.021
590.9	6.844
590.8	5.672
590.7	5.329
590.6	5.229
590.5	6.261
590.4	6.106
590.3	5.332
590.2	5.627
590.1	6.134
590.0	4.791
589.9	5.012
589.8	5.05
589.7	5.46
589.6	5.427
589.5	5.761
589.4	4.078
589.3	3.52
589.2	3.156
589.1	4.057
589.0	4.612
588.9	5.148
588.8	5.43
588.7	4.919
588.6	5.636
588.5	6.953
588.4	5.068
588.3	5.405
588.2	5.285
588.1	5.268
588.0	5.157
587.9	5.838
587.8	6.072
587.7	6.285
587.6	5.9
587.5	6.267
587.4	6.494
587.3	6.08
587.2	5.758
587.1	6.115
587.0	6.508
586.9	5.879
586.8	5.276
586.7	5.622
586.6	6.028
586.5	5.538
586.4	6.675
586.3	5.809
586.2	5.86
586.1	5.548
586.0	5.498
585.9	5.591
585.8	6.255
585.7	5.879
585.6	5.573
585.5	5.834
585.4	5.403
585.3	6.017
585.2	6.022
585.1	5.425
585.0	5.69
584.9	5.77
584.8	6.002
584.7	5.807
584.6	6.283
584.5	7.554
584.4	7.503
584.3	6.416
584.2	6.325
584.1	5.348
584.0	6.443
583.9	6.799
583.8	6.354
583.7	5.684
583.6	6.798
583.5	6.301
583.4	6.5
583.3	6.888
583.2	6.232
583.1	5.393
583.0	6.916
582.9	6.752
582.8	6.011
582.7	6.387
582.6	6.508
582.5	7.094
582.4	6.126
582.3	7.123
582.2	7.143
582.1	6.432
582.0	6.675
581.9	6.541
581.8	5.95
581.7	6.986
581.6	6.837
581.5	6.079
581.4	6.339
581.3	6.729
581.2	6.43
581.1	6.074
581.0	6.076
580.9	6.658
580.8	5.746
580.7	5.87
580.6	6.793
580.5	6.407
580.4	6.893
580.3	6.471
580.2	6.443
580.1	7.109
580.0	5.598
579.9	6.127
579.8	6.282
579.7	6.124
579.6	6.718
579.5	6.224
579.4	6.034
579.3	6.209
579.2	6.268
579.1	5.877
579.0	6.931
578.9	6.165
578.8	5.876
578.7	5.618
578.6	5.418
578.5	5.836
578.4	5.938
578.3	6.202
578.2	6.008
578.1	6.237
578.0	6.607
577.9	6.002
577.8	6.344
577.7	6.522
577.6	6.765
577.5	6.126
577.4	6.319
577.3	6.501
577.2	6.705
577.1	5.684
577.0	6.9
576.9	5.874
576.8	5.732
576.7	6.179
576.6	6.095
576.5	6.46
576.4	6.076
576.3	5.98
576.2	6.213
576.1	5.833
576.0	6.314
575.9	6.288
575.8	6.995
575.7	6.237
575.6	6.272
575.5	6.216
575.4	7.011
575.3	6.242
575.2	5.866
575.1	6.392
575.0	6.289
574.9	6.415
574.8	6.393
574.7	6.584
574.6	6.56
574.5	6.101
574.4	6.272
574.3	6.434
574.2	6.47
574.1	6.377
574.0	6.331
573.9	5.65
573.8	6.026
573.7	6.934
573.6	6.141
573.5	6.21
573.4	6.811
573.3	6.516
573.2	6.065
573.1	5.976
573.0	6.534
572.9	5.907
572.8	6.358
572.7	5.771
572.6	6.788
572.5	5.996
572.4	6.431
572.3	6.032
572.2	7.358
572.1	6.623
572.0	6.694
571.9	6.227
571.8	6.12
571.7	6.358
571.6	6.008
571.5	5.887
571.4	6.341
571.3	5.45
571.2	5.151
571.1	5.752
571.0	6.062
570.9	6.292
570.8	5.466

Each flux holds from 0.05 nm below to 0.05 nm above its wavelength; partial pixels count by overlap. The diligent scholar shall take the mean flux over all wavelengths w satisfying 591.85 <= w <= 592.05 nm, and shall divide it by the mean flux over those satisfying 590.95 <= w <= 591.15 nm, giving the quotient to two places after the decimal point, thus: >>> 1.06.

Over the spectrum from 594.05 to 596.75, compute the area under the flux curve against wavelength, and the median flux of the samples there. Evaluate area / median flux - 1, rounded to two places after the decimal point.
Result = 1.70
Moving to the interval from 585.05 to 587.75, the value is 1.71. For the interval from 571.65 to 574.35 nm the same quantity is 1.69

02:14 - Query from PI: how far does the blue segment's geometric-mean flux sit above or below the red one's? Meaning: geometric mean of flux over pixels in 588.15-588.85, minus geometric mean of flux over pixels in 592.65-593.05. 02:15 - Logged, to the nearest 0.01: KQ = -0.28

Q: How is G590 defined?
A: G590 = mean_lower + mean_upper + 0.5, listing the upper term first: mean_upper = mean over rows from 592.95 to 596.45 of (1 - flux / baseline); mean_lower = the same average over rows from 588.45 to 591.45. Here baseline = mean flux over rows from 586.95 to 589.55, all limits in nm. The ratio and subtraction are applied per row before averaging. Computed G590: 0.41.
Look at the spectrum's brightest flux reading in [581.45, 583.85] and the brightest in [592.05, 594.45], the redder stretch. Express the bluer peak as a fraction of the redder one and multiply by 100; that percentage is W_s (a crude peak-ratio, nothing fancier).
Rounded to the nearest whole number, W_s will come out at 105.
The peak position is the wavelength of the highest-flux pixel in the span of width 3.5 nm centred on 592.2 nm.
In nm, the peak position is 590.9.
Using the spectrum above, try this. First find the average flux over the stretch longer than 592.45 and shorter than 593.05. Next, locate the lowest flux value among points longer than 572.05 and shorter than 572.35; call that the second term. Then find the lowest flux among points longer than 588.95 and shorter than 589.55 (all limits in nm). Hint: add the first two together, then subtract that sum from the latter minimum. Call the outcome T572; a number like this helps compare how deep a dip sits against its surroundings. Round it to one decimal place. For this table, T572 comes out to -8.8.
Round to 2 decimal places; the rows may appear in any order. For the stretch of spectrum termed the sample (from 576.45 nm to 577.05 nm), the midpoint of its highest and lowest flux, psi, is 6.32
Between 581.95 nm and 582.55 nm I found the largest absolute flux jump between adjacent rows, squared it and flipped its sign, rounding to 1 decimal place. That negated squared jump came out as -1.0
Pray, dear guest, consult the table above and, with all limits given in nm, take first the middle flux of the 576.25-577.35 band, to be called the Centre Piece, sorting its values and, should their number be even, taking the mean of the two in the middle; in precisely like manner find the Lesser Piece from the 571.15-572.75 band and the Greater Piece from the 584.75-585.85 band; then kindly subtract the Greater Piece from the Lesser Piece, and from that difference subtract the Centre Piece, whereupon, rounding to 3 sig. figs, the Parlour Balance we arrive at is -5.76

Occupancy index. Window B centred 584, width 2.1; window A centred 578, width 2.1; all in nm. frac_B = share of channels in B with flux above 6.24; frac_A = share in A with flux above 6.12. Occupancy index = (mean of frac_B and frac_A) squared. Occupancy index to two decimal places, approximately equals 0.38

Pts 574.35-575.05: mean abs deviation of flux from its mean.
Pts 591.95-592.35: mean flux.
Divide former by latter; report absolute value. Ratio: 0.021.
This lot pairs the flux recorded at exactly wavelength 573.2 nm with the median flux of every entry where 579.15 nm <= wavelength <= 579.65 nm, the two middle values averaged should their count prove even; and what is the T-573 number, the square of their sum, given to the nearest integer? 151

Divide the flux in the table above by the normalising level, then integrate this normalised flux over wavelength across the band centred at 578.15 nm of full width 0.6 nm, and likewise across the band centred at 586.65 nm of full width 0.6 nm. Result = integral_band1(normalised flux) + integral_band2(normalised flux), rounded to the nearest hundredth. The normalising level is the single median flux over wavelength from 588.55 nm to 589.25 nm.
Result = 1.46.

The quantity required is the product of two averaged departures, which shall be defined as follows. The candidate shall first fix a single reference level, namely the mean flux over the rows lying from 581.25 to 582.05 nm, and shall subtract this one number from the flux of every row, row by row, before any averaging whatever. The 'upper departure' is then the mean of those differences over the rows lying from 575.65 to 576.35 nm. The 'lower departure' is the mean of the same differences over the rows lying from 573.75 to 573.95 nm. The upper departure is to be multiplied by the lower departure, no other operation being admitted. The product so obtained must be 0.17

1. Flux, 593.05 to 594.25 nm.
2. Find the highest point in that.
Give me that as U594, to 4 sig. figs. 6.826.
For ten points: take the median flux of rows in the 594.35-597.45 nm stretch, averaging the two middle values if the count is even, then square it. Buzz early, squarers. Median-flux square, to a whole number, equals 36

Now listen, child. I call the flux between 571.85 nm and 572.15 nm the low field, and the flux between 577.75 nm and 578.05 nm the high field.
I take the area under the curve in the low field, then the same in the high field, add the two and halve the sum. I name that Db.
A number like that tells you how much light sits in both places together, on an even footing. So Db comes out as 1.92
